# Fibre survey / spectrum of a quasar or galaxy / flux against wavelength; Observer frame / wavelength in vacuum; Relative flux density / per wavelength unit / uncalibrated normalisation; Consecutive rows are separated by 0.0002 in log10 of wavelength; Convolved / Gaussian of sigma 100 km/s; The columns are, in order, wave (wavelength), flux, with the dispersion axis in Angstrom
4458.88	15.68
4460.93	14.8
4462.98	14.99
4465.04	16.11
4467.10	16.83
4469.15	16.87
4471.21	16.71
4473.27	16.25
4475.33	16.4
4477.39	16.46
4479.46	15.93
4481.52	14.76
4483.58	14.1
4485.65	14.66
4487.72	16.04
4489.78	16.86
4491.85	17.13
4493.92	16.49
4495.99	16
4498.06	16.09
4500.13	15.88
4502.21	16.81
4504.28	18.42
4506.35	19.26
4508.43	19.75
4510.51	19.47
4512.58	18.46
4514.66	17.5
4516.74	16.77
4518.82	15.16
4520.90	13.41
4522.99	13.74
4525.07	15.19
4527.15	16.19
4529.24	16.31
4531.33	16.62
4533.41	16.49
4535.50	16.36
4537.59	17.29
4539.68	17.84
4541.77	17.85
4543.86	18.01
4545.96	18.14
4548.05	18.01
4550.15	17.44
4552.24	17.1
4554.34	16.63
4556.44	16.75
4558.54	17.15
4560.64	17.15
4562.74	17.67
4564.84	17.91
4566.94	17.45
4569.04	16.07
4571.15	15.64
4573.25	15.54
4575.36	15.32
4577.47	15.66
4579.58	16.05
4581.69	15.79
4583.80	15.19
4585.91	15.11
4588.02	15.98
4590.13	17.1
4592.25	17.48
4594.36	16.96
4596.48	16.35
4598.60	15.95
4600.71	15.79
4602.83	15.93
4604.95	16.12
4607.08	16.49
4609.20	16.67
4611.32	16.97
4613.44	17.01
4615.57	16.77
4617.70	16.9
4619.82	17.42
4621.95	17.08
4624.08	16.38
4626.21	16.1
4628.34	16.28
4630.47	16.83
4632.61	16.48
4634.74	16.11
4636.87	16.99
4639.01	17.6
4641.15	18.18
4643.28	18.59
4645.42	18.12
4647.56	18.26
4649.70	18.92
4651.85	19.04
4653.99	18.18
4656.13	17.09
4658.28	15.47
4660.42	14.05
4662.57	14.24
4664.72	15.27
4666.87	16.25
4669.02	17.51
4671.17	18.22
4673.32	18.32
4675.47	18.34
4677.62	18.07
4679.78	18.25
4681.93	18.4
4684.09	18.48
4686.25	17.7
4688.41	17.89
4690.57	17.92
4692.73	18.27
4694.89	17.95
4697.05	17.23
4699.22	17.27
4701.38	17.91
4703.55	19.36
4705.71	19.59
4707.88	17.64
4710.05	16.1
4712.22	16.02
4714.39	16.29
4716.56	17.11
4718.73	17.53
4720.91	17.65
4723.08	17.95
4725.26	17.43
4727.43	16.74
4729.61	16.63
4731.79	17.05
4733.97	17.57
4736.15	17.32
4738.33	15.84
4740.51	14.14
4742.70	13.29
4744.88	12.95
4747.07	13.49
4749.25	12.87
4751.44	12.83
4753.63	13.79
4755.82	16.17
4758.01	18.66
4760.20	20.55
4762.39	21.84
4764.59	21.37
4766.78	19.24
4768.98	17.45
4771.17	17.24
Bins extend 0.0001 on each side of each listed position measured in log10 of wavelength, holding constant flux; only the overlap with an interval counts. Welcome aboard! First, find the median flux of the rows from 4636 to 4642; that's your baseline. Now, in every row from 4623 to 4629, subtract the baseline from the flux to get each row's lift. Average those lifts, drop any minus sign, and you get 1.35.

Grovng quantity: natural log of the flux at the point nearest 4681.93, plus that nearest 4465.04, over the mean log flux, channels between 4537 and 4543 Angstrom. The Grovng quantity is 1.98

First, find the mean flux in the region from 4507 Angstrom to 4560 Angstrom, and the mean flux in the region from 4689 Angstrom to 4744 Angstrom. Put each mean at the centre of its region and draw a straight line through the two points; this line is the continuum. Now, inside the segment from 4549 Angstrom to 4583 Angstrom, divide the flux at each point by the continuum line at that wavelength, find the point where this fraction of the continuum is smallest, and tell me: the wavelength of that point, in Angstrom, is 4575.36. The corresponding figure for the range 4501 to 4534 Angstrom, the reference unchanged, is 4520.90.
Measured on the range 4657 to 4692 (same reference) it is 4660.42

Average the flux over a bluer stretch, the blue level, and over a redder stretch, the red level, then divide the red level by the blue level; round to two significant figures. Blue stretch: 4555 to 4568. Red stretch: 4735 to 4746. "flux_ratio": 0.85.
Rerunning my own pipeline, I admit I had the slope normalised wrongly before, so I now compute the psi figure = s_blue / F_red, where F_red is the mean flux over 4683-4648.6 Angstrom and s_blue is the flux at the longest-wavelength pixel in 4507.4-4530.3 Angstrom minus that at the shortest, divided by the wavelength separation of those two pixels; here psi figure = -0.010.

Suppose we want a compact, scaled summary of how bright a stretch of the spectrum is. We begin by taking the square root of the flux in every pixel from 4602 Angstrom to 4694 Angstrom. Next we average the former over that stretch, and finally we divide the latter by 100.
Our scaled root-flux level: 0.0414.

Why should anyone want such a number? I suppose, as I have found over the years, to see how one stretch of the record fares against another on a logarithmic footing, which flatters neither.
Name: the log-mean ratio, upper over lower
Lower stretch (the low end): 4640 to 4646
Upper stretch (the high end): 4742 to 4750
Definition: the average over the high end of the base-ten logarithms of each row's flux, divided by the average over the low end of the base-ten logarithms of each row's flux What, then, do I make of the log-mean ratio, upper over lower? 0.89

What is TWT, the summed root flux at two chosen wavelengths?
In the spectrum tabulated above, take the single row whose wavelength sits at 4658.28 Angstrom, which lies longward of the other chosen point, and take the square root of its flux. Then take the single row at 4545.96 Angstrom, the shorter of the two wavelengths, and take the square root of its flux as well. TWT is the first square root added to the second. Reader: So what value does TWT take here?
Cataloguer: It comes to 8.19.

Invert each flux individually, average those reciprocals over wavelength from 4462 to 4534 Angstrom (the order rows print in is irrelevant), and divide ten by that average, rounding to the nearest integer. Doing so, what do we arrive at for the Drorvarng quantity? 163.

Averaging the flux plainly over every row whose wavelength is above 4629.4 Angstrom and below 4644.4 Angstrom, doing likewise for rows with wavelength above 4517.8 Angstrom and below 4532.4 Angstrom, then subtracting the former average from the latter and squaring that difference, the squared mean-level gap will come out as 4.1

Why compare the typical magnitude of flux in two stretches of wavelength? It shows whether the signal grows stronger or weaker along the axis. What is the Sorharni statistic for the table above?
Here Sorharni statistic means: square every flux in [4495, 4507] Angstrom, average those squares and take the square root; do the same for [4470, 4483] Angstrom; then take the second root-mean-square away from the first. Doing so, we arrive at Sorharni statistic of 1.0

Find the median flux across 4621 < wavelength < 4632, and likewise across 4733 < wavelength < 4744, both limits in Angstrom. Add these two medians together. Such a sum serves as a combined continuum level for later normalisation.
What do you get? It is 32.2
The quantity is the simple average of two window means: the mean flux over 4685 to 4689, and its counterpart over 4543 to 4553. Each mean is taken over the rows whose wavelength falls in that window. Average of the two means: 17.8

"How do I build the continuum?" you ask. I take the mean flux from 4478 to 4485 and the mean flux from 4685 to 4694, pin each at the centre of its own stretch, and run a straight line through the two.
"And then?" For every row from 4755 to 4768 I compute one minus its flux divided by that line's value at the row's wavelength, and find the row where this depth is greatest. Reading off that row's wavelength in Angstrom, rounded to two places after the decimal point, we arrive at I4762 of 4755.82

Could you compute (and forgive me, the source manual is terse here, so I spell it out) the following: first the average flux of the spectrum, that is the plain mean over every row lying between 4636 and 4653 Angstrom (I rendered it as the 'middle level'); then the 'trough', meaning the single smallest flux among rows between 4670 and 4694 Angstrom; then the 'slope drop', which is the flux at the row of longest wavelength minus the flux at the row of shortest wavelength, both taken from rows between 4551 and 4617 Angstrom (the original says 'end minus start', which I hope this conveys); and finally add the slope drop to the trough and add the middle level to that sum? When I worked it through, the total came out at 35.6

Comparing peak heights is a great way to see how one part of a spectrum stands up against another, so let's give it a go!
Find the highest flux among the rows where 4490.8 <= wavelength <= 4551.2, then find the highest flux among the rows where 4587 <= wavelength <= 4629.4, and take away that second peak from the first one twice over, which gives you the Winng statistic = -15.2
